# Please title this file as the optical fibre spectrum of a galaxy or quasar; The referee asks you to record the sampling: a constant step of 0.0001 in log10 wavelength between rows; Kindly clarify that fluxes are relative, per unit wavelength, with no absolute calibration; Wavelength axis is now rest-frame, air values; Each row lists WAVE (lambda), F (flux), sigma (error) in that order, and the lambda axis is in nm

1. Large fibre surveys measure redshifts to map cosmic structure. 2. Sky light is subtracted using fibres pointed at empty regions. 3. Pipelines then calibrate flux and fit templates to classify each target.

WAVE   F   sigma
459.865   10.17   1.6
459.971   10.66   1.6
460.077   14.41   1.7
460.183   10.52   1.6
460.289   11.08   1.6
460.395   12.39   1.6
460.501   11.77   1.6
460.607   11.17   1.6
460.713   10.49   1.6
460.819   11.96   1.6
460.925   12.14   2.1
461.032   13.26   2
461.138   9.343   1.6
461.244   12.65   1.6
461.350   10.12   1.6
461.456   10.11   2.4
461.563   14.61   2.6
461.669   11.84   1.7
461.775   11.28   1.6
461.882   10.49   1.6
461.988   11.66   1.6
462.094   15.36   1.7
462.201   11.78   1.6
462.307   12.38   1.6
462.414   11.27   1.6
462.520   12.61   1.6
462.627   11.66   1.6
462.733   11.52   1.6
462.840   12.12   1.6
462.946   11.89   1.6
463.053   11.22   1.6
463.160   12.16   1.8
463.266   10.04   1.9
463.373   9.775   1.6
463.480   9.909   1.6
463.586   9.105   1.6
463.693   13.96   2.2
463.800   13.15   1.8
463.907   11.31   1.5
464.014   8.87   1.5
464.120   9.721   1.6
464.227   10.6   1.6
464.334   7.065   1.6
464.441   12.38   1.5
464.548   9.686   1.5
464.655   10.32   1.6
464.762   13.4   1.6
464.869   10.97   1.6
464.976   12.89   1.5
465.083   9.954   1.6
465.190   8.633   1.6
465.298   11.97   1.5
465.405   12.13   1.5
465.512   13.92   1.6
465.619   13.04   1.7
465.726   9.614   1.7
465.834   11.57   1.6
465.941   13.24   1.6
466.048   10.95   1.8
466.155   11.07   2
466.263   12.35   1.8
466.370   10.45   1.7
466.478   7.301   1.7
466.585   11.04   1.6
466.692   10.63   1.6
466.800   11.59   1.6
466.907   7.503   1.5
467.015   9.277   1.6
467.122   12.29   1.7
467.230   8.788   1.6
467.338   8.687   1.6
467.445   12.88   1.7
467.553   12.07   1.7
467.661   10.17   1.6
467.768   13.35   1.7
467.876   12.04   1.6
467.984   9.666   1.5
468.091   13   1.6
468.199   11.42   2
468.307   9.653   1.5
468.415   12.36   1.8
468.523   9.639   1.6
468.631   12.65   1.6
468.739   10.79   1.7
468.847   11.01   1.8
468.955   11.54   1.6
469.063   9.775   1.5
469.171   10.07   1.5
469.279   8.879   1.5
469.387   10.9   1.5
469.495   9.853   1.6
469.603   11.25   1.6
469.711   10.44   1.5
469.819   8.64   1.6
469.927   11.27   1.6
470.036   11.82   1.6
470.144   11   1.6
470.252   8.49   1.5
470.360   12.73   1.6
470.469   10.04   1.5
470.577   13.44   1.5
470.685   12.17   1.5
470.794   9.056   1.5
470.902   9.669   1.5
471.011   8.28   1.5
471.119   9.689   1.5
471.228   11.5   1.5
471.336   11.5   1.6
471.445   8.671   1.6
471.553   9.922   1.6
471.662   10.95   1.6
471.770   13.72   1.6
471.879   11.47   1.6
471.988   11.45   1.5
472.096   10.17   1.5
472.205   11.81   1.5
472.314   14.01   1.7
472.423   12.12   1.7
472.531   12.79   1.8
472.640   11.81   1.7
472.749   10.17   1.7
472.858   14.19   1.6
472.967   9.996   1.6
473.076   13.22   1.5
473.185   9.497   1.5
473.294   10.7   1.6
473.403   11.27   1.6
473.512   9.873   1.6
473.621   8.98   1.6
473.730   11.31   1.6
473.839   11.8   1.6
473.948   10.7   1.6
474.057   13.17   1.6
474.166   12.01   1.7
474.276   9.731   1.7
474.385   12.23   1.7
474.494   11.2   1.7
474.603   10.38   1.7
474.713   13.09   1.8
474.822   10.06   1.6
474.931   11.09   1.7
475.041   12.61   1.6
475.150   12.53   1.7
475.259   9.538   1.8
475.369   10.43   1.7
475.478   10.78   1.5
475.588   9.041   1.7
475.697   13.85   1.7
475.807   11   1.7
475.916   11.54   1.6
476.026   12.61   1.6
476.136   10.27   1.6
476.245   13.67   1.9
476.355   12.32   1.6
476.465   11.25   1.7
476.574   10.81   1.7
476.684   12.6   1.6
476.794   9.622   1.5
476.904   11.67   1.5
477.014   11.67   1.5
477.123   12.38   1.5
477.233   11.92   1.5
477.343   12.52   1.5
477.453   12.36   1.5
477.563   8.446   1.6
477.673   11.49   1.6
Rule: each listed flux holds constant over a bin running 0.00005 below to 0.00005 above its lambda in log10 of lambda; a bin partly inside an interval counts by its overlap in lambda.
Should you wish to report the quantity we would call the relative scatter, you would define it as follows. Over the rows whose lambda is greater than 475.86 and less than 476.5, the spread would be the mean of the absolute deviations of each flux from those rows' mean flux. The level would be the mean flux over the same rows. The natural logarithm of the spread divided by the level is -2.56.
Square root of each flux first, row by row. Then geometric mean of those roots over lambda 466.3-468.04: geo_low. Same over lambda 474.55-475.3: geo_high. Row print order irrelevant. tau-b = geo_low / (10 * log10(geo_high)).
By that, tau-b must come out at 0.611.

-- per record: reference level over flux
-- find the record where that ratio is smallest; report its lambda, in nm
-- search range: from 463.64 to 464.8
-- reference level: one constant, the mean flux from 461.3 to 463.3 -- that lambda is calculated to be 463.693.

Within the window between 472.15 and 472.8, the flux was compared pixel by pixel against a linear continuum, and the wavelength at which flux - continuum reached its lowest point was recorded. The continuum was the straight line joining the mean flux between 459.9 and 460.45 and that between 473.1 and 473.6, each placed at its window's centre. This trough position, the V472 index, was 472.749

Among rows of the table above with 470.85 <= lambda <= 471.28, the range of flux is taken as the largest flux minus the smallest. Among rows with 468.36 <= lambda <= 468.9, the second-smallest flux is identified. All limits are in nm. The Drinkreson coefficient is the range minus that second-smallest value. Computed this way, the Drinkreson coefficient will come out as -7.6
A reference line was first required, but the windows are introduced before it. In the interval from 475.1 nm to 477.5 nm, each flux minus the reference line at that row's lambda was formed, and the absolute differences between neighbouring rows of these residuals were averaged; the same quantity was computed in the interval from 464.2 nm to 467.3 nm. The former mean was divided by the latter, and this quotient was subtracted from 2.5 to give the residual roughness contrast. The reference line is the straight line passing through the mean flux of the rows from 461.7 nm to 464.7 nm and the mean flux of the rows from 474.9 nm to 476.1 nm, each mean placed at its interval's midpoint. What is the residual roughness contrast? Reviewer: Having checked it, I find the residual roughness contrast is 1.81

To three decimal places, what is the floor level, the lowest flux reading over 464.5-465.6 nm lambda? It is 8.633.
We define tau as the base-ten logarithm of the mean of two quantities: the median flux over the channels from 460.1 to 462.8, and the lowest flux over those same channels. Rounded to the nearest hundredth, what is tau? 1.02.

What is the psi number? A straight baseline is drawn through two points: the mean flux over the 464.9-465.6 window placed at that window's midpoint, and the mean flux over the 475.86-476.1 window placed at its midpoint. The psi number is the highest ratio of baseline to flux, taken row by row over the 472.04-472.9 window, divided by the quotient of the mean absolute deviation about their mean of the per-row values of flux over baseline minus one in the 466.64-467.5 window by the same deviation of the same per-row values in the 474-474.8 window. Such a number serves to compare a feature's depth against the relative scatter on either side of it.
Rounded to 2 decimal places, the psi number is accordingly 0.75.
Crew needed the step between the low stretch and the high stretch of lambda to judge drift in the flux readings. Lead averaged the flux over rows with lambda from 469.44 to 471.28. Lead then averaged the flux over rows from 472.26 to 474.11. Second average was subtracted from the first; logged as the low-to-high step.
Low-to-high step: -1.0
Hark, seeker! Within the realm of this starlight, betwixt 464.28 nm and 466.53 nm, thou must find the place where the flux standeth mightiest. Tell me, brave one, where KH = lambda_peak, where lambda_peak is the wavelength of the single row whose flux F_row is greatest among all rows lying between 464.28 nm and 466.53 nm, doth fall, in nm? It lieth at 465.512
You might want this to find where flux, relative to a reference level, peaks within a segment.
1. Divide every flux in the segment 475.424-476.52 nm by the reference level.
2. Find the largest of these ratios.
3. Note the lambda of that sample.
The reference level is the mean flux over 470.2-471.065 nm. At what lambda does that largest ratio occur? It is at 475.697 nm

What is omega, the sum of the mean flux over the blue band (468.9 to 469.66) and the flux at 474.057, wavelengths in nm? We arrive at 23.5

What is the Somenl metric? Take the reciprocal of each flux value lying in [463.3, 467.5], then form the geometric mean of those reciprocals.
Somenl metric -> 0.0938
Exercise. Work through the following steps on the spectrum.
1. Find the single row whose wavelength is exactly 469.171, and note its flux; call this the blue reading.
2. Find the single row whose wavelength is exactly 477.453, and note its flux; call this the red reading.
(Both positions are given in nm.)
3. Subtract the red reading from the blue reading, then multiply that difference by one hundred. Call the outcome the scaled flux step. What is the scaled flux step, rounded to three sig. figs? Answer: -229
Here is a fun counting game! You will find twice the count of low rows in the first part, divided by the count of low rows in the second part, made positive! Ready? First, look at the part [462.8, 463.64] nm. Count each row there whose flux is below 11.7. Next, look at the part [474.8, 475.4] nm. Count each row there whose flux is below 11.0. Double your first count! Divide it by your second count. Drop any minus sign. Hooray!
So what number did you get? 3.3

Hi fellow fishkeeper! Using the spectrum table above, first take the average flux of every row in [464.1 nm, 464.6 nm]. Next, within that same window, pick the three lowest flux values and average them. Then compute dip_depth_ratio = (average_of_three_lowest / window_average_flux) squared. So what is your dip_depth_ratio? 0.80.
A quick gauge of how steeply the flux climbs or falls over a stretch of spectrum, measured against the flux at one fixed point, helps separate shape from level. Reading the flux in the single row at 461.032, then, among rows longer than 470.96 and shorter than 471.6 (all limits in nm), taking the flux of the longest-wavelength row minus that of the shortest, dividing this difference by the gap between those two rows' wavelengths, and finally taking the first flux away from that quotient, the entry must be -10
